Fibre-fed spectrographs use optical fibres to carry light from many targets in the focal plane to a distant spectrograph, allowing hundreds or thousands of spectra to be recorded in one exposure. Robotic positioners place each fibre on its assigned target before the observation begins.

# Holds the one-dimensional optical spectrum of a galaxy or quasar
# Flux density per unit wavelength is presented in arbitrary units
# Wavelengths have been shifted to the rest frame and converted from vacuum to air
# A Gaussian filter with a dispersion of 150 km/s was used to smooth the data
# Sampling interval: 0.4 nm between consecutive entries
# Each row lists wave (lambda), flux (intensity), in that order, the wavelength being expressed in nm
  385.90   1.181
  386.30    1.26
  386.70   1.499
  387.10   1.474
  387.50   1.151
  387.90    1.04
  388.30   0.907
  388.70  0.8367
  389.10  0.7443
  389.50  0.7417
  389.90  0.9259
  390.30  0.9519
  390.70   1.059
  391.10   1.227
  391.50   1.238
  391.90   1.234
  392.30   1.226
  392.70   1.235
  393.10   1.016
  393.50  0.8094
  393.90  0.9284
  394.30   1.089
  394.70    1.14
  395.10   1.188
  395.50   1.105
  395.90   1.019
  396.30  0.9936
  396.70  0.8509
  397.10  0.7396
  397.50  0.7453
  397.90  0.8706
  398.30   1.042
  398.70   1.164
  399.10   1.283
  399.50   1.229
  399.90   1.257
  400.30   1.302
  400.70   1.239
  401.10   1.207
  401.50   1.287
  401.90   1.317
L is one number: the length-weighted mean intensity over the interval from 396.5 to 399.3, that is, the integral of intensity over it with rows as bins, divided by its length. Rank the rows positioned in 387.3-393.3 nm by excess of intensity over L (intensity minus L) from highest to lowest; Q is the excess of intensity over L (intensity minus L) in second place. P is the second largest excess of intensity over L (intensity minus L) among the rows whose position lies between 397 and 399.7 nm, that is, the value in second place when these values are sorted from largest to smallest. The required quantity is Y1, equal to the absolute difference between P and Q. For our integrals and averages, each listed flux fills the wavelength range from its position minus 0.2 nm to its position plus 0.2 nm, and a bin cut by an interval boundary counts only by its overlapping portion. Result 0.006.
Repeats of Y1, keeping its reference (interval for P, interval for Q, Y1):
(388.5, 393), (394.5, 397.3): 0.095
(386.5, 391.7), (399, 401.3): 0.191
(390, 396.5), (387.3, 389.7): 0.195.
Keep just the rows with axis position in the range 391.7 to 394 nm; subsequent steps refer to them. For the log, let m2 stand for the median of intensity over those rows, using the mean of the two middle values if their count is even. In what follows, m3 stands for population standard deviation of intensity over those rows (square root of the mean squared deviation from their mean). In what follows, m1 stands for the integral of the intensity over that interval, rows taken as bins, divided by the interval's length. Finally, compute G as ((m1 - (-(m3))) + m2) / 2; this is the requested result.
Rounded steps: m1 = 1.08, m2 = 1.12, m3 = 0.168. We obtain 1.19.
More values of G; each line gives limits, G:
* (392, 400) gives 1.14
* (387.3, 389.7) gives 0.96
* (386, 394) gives 1.17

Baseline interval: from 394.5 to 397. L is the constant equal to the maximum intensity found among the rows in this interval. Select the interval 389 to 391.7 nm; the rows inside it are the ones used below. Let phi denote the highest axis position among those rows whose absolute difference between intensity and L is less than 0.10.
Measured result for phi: 391.50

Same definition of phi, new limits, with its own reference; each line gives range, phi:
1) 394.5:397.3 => 395.50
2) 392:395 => 394.70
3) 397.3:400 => 399.90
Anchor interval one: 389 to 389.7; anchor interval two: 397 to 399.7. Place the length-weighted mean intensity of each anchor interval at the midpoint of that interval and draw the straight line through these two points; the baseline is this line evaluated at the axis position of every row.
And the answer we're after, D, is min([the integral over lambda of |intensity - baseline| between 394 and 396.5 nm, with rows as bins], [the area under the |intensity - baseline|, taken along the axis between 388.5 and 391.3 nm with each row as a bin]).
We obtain 0.39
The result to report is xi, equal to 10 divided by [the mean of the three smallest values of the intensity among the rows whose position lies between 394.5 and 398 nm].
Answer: 12.8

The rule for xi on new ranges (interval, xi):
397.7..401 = 9.8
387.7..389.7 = 12.9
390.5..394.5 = 10.9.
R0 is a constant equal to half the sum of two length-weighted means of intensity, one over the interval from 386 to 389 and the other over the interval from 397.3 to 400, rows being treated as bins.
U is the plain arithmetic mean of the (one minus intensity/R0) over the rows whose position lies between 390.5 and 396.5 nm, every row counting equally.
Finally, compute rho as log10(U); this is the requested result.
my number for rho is -1.87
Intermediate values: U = 0.014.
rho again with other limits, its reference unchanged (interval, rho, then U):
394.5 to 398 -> -0.86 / 0.138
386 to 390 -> -1.29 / 0.052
